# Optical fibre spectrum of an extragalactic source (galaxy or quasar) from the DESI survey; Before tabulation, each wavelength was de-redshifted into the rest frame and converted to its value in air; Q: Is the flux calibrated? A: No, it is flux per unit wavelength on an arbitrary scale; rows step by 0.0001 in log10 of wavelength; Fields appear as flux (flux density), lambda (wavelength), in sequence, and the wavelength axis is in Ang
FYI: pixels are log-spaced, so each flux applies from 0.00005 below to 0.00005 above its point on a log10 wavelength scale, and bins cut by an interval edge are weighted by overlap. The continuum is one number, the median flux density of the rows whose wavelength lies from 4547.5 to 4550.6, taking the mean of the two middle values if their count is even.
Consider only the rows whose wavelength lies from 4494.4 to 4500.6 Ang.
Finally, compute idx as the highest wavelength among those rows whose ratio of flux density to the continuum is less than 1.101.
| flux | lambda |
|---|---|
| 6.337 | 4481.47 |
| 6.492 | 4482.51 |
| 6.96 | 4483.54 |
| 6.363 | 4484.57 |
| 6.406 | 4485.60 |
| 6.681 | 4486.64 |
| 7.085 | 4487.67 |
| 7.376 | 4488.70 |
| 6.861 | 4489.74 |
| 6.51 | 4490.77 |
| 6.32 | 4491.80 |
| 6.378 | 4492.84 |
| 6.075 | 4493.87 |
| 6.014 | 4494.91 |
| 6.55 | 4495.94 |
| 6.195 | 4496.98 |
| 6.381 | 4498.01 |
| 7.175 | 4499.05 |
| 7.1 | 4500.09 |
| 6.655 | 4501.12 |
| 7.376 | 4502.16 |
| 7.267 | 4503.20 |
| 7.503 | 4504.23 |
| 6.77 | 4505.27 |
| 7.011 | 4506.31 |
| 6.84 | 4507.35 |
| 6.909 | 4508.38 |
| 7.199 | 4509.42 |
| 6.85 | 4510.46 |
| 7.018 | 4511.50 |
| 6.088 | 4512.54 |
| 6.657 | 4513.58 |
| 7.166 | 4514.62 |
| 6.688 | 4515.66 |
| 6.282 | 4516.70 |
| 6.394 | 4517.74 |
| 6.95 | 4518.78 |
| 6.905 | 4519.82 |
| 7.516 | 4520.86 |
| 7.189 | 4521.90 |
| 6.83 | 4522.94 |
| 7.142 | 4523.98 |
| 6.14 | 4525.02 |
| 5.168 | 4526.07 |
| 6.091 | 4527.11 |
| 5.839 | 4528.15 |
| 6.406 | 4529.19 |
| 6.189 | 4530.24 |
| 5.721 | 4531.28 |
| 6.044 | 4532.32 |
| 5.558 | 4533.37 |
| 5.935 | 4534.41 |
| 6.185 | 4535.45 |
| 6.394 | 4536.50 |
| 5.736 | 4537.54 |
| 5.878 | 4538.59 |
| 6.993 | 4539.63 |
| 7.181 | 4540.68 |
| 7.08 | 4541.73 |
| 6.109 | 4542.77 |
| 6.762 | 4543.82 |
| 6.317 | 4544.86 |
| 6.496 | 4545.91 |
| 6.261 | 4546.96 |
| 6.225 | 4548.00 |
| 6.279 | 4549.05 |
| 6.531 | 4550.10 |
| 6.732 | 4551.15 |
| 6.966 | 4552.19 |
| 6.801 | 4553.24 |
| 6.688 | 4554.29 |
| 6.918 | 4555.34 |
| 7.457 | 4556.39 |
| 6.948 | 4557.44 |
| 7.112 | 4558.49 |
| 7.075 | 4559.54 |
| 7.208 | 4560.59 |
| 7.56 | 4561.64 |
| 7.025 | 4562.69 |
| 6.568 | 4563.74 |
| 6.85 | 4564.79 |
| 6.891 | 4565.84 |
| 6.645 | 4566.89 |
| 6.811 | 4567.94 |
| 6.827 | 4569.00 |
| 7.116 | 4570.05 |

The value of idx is 4498.01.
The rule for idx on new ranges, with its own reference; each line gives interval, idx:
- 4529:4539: 4538.59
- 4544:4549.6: 4549.05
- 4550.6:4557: 4554.29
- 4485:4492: 4491.80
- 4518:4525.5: 4525.02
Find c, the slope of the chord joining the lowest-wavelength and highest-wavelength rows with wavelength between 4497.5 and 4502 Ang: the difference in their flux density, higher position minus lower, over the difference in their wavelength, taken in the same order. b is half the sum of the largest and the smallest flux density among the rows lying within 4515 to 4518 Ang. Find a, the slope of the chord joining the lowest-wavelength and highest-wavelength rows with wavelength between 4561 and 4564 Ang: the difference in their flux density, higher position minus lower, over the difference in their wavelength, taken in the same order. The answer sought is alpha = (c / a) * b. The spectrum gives -1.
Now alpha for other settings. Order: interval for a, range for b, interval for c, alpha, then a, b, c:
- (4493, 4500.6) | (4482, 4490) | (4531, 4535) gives 3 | 0.16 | 6.9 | 0.07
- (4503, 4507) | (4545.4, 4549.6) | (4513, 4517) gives 9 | -0.08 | 6.4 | -0.12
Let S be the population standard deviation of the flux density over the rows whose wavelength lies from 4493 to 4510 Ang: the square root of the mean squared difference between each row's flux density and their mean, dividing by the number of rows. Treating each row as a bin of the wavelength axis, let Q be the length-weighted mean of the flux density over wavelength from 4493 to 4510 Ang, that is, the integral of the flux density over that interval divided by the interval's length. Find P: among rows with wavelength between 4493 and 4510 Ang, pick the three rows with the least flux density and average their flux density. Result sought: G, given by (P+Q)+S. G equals 13.4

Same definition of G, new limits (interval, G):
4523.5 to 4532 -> 12.2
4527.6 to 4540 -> 12.1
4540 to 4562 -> 13.4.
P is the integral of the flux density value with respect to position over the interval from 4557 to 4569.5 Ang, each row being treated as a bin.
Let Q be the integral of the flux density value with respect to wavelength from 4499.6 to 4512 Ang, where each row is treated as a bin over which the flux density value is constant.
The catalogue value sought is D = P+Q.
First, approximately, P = 87.0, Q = 87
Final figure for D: 174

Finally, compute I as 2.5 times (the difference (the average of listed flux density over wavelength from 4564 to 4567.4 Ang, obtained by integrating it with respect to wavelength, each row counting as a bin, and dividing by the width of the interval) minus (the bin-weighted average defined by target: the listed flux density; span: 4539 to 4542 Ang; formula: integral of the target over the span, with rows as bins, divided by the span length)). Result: -0.6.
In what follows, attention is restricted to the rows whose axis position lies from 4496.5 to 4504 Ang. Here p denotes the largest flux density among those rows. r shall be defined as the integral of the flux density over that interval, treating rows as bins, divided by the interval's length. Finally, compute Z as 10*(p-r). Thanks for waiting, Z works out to 5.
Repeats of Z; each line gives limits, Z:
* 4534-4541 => 9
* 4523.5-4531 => 10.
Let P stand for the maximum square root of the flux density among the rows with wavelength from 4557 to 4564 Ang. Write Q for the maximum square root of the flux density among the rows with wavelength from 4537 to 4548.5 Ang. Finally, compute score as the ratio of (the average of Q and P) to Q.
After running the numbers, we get 1.01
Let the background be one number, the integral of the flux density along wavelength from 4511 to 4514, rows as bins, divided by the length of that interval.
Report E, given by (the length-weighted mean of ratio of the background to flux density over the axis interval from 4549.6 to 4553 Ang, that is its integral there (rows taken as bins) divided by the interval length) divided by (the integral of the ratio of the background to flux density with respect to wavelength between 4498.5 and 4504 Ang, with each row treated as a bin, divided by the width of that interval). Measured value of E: 1.06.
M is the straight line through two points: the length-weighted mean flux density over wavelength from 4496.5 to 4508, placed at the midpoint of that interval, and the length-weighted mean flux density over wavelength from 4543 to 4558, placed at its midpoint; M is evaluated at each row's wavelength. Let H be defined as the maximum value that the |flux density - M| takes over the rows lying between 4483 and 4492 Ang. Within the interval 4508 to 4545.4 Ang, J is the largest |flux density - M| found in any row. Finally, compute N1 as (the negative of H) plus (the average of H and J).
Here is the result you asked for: 0.48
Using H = 0.68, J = 1.63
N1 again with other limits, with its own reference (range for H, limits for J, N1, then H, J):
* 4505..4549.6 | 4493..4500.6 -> -0.33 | 1.63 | 0.97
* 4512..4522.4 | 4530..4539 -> 0.20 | 0.79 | 1.20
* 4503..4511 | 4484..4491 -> 0.05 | 0.58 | 0.68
